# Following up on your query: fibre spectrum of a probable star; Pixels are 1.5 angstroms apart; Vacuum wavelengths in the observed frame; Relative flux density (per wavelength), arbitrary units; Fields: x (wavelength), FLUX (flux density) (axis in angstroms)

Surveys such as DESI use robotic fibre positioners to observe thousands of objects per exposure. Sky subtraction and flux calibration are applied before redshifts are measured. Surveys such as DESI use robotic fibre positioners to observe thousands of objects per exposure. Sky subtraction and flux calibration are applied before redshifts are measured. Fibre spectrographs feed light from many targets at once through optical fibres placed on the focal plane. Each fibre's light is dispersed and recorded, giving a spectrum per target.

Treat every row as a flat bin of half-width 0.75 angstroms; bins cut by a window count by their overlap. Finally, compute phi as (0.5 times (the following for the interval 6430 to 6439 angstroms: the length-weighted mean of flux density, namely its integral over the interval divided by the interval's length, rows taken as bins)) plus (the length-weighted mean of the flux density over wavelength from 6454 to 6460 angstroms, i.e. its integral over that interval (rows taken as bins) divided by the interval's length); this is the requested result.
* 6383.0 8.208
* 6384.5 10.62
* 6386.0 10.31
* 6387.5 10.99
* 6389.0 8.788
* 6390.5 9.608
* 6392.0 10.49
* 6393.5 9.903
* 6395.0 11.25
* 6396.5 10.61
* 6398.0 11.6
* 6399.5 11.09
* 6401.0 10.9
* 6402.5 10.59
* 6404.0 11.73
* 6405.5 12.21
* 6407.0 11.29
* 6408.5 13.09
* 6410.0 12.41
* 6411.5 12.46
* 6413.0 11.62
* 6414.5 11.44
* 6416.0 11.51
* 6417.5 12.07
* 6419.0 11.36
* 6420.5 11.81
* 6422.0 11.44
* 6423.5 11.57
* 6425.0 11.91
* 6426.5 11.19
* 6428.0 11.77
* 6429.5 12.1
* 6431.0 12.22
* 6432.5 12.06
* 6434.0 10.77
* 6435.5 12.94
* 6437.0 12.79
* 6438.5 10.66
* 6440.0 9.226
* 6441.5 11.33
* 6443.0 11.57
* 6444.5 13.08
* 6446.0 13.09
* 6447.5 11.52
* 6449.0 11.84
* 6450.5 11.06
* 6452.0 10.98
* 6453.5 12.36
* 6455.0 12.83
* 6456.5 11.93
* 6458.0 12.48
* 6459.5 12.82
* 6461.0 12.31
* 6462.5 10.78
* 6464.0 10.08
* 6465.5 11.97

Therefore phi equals 18.5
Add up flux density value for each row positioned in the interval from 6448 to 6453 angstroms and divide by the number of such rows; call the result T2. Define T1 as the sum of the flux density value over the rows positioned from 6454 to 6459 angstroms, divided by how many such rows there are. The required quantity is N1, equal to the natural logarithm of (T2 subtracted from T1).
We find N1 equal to 0.1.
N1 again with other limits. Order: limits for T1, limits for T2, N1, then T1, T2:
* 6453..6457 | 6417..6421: -0.5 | 12.4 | 11.7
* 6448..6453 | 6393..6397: -0.3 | 11.3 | 10.6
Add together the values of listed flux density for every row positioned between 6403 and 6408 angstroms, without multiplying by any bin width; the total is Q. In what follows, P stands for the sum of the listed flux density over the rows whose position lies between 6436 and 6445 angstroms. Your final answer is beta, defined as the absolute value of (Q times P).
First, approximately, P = 69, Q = 35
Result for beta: 2419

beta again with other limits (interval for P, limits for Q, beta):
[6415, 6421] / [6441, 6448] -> 2833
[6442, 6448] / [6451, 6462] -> 4222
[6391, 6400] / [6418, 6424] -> 2999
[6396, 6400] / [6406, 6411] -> 1225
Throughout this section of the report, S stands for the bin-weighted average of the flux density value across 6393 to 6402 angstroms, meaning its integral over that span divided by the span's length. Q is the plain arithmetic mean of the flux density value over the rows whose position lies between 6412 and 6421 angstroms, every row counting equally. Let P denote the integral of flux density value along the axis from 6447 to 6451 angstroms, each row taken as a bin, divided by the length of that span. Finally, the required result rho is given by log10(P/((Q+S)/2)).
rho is 0.009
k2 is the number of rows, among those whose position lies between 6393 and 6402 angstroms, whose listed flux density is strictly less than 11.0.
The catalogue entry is 3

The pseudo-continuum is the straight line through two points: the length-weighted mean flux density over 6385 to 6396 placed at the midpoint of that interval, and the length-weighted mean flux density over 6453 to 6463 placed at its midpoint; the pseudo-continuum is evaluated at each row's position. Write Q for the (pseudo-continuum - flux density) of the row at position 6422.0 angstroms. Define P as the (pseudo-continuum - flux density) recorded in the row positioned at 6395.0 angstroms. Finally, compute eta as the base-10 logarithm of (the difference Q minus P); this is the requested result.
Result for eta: -0.2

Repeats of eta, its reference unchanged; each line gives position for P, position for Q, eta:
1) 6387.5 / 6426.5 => 0.0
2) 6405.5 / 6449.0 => 0.2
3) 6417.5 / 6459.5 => -0.3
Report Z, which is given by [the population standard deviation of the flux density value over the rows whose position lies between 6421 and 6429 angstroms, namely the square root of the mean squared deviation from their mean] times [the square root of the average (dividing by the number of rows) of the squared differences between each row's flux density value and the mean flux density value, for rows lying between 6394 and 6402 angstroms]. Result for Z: 0.08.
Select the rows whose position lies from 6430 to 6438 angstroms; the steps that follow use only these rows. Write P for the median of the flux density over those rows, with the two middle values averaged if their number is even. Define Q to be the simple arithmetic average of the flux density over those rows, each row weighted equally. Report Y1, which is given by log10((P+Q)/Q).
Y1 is 0.302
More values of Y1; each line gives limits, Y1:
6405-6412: 0.303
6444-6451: 0.296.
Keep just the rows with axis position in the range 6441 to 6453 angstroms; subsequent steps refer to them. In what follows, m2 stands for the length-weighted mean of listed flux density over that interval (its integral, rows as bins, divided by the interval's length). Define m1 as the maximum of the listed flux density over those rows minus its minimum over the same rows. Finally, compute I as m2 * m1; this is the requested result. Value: 25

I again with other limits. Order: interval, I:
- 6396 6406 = 18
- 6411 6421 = 13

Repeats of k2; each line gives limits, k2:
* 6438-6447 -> 2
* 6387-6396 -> 5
